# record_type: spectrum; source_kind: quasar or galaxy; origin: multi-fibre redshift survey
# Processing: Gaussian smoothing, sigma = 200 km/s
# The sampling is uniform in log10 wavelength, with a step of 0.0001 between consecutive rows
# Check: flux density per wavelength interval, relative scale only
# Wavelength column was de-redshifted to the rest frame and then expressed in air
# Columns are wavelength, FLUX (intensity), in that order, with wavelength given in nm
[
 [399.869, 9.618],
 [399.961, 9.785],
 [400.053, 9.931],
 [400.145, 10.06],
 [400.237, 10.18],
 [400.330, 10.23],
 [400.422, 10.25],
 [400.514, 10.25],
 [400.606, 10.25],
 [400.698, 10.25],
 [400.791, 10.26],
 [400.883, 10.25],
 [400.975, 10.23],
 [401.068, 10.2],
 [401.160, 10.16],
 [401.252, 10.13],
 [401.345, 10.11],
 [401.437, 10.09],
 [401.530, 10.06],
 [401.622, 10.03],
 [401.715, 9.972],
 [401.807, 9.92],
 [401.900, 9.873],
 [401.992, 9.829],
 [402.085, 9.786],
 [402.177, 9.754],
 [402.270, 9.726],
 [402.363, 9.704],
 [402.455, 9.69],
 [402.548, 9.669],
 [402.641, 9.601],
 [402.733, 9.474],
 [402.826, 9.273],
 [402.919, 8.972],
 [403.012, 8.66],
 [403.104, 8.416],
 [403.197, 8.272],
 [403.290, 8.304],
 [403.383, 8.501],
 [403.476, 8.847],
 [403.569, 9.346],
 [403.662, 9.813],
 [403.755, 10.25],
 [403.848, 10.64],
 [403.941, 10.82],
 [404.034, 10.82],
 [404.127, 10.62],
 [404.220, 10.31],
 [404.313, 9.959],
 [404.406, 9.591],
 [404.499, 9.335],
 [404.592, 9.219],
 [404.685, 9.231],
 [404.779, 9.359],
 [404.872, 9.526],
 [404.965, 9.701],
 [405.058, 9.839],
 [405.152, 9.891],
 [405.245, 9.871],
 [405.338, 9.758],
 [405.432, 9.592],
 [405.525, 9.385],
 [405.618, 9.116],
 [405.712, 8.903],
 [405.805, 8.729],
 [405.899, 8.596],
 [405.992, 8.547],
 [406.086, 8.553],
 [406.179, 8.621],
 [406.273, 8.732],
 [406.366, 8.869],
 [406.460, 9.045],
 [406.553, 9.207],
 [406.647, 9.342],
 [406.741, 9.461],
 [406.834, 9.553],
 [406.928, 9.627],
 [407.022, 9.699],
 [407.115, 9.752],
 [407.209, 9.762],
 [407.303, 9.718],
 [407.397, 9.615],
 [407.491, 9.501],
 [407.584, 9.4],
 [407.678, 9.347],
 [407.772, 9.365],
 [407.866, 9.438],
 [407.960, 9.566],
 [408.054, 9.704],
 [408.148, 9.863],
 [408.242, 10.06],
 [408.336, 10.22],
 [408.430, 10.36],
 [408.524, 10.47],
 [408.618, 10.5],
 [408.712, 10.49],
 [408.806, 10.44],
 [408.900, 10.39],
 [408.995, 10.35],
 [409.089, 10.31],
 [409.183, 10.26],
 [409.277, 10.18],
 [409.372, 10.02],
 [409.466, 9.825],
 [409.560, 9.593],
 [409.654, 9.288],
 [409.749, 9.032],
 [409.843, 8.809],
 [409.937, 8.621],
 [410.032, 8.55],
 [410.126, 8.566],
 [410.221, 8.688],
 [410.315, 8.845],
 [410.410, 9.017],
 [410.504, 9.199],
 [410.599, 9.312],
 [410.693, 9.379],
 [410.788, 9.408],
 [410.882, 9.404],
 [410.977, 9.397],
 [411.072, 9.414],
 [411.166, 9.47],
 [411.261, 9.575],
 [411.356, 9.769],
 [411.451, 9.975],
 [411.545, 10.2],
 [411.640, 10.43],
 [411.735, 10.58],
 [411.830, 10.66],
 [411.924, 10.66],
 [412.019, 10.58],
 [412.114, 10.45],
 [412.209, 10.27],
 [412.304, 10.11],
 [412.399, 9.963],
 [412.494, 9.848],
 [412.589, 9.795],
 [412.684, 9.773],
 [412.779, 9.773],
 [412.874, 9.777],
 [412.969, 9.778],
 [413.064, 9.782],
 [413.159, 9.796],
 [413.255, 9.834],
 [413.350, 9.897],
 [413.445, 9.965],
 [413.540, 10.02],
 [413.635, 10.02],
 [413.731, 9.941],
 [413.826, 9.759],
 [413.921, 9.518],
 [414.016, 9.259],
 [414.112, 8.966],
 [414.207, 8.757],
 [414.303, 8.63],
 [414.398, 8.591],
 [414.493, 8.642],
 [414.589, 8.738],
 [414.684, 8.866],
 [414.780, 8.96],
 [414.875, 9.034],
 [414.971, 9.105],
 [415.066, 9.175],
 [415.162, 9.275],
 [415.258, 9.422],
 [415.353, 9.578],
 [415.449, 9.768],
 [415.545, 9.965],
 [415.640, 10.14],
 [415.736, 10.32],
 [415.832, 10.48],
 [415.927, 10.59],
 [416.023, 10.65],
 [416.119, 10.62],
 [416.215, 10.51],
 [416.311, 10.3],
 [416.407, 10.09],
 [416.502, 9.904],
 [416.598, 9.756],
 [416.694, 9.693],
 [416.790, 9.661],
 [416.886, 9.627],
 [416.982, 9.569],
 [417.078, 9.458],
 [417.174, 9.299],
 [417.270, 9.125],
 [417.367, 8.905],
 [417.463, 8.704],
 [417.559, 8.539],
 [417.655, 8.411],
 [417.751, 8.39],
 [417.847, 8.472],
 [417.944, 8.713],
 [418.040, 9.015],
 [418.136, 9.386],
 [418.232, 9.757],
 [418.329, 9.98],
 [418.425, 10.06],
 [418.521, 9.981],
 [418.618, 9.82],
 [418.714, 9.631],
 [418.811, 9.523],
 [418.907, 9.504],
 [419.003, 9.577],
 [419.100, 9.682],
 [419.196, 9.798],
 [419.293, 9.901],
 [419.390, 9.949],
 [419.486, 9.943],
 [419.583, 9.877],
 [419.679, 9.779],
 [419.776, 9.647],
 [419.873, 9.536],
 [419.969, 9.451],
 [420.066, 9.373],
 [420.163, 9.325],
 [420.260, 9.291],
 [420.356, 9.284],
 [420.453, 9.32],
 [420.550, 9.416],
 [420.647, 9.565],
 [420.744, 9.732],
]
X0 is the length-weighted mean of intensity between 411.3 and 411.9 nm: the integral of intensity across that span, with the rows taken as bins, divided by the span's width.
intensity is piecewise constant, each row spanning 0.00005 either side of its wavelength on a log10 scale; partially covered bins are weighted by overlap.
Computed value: 10.3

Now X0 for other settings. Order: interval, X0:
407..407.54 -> 9.7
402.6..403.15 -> 9.1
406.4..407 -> 9.4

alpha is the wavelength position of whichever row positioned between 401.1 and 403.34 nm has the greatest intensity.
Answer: 401.160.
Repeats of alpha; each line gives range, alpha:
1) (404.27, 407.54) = 404.313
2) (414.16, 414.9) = 414.875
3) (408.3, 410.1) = 408.618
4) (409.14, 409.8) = 409.183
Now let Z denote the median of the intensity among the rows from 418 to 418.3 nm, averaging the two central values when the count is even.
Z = 9.4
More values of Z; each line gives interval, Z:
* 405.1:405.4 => 9.9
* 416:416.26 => 10.6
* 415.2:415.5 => 9.6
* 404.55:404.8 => 9.2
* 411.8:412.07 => 10.7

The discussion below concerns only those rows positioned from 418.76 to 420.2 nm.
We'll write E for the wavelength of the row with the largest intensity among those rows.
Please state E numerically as 419.390 nm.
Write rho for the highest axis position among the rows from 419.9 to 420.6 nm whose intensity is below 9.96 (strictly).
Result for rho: 420.550 nm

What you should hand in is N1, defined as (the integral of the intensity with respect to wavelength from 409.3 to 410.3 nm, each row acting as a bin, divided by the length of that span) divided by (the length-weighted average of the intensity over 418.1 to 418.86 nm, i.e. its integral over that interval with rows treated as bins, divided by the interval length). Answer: 0.93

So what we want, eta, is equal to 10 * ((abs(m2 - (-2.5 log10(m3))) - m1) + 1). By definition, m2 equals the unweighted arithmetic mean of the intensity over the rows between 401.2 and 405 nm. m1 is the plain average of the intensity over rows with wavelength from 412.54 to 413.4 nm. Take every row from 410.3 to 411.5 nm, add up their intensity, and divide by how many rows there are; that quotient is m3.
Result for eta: 33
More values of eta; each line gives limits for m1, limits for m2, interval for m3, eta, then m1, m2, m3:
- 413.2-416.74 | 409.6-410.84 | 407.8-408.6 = 28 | 9.6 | 9.0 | 9.96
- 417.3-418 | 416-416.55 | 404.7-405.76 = 52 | 8.6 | 10.3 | 9.54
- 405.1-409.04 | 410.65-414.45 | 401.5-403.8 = 37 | 9.6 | 9.8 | 9.43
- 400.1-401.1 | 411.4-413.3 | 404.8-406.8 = 33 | 10.2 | 10.1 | 9.20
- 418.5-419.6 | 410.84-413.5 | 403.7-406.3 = 36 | 9.8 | 10.0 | 9.55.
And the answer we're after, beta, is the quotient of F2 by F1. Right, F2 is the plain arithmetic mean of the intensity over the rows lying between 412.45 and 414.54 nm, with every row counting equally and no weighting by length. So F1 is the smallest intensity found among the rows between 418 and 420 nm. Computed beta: 1.06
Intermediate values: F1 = 9.015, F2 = 9.6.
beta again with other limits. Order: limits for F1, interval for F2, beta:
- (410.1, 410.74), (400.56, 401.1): 1.20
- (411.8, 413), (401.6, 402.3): 1.01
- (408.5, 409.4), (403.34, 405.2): 0.98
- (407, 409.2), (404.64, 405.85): 1.01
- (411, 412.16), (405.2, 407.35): 0.98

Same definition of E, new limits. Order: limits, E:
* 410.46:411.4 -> 411.356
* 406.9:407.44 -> 407.209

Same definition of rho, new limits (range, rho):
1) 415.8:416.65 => 416.598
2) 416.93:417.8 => 417.751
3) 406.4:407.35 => 407.303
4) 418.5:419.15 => 419.100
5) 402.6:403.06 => 403.012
